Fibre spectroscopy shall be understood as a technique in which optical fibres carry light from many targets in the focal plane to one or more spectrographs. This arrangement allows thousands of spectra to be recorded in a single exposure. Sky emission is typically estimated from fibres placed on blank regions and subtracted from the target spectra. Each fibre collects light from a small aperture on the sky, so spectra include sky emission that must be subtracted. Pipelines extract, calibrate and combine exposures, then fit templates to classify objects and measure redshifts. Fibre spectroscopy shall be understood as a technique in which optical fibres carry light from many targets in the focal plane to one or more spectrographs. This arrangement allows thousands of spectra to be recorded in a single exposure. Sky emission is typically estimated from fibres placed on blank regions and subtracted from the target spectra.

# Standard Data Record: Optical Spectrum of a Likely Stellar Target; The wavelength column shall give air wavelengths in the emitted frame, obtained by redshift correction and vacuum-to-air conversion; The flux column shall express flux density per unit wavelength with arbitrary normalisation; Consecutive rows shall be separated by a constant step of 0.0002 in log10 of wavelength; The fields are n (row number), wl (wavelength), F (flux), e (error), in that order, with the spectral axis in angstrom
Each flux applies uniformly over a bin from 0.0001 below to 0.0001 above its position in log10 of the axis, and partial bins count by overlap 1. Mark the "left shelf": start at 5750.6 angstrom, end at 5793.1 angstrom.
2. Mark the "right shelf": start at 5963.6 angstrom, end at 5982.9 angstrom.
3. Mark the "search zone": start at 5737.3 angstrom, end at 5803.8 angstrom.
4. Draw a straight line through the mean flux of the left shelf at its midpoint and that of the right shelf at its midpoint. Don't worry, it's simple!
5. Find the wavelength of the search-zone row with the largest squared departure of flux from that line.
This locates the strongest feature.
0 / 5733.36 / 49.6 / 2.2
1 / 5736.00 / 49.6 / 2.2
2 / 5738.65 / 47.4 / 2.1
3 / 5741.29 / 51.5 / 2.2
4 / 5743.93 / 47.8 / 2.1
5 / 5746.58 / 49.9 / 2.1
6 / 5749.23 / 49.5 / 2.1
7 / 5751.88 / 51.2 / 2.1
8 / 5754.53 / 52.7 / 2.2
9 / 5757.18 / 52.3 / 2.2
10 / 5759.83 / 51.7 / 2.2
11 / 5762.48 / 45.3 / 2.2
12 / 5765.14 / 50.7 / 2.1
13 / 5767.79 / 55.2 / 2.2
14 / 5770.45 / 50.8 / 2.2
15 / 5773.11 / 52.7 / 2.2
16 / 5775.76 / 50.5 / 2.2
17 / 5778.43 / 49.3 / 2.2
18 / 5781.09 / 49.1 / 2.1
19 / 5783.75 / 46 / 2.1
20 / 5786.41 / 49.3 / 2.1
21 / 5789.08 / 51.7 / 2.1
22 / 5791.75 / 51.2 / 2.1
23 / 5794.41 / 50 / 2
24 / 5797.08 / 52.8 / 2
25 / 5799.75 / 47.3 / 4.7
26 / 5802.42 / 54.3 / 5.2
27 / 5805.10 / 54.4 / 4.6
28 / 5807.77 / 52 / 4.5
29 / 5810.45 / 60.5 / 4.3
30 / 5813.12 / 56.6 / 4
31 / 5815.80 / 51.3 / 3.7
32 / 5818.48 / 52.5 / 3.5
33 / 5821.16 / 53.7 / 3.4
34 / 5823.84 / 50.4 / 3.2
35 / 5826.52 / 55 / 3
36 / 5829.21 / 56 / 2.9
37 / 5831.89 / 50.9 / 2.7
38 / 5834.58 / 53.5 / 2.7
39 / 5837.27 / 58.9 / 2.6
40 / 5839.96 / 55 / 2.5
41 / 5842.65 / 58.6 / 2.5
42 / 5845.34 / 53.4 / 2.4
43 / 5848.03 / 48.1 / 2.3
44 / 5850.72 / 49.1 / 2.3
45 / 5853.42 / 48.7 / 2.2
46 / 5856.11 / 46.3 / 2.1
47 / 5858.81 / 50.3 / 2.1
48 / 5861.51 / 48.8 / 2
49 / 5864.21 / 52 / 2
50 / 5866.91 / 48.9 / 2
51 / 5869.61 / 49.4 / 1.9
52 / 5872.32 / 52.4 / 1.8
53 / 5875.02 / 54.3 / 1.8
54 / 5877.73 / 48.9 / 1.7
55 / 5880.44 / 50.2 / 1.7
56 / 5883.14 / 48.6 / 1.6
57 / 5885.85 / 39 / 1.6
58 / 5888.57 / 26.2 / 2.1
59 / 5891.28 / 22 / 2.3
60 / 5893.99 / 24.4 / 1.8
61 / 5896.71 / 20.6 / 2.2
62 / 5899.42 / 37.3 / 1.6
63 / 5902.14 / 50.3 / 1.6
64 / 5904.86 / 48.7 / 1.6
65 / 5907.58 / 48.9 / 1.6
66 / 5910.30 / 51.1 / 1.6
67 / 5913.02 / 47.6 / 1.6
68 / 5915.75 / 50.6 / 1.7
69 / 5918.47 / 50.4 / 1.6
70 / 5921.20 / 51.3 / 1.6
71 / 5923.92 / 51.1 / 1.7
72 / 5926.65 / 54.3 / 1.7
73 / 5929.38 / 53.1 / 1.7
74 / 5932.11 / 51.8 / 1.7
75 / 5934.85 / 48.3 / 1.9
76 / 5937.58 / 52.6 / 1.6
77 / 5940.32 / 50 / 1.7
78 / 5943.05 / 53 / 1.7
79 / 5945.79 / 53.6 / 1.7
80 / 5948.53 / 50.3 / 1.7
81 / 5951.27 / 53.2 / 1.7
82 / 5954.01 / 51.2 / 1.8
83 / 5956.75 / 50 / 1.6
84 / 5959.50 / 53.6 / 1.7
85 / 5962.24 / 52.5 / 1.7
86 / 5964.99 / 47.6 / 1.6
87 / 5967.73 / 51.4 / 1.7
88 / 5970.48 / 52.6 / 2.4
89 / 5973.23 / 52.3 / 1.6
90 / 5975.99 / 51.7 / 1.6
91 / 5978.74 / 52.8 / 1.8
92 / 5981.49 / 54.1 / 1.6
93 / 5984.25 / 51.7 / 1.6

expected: 5762.48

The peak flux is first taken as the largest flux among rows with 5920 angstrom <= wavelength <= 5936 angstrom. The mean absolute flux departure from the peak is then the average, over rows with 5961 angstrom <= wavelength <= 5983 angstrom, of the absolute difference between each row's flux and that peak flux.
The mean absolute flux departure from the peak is 2.4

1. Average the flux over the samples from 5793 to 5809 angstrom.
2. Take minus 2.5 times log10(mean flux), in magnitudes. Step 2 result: -4.286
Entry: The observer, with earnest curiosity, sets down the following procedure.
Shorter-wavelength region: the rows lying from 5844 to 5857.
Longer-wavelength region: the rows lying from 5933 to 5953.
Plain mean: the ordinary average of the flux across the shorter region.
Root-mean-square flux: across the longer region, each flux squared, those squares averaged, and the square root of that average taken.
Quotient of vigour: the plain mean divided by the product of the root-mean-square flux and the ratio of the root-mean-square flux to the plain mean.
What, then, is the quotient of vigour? 0.91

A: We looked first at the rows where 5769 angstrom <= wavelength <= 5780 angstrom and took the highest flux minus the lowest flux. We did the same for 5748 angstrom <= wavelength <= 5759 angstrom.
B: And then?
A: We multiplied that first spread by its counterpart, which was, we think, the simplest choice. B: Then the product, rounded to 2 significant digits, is 11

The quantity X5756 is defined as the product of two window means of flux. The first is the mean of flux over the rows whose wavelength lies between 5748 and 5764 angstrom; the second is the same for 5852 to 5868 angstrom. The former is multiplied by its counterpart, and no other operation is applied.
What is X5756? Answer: 2480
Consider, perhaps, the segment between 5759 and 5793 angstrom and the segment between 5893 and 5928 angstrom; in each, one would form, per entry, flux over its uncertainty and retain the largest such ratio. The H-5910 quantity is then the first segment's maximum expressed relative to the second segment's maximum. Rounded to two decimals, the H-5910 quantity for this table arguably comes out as 0.78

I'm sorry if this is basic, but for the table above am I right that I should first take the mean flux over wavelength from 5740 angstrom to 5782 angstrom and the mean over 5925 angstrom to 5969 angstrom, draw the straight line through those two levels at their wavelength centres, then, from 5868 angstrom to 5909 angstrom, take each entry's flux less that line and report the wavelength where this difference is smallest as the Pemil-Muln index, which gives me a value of 5896.71 angstrom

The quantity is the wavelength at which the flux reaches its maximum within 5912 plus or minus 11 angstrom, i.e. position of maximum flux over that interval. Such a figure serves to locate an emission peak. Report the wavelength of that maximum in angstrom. 5921.20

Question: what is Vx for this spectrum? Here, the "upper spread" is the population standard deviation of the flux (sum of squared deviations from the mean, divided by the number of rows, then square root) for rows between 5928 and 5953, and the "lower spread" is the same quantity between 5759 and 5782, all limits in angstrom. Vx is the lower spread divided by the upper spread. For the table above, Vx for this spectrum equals 1.48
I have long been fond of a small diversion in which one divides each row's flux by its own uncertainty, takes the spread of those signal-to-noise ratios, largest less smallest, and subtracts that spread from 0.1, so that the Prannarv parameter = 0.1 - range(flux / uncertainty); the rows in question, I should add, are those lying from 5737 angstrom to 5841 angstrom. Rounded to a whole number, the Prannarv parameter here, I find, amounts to -16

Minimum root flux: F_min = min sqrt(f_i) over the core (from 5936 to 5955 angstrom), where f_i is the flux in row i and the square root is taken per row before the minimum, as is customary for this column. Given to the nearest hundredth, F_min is 7.07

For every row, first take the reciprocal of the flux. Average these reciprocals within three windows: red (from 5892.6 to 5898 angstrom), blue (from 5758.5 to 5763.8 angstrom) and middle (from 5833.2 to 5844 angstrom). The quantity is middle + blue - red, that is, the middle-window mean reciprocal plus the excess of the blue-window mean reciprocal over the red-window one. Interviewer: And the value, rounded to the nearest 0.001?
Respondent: -0.006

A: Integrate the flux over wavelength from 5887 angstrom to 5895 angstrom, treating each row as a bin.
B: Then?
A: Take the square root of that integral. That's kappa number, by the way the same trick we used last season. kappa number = 14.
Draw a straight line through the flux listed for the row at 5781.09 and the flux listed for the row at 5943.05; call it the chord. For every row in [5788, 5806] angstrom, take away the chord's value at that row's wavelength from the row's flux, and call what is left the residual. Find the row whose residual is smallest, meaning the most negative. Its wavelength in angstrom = 5799.75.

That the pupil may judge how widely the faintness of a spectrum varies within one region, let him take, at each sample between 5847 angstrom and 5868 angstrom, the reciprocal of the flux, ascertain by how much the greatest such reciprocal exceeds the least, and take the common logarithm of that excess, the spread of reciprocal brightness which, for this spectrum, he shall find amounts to -2.63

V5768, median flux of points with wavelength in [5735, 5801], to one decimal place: 50.5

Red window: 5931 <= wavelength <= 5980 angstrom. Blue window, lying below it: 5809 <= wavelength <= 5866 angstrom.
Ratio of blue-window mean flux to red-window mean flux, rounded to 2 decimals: 1.02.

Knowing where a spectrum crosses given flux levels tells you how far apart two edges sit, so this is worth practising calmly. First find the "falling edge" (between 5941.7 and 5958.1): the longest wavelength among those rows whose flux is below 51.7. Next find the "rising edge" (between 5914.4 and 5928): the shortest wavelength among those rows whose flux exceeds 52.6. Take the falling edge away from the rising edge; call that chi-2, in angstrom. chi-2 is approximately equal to -30.1 angstrom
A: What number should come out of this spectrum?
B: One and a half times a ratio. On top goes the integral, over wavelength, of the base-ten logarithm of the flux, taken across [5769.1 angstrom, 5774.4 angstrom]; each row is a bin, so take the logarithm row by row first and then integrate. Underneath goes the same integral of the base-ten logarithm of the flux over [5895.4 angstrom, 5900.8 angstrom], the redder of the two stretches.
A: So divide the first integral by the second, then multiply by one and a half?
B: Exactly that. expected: 1.74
